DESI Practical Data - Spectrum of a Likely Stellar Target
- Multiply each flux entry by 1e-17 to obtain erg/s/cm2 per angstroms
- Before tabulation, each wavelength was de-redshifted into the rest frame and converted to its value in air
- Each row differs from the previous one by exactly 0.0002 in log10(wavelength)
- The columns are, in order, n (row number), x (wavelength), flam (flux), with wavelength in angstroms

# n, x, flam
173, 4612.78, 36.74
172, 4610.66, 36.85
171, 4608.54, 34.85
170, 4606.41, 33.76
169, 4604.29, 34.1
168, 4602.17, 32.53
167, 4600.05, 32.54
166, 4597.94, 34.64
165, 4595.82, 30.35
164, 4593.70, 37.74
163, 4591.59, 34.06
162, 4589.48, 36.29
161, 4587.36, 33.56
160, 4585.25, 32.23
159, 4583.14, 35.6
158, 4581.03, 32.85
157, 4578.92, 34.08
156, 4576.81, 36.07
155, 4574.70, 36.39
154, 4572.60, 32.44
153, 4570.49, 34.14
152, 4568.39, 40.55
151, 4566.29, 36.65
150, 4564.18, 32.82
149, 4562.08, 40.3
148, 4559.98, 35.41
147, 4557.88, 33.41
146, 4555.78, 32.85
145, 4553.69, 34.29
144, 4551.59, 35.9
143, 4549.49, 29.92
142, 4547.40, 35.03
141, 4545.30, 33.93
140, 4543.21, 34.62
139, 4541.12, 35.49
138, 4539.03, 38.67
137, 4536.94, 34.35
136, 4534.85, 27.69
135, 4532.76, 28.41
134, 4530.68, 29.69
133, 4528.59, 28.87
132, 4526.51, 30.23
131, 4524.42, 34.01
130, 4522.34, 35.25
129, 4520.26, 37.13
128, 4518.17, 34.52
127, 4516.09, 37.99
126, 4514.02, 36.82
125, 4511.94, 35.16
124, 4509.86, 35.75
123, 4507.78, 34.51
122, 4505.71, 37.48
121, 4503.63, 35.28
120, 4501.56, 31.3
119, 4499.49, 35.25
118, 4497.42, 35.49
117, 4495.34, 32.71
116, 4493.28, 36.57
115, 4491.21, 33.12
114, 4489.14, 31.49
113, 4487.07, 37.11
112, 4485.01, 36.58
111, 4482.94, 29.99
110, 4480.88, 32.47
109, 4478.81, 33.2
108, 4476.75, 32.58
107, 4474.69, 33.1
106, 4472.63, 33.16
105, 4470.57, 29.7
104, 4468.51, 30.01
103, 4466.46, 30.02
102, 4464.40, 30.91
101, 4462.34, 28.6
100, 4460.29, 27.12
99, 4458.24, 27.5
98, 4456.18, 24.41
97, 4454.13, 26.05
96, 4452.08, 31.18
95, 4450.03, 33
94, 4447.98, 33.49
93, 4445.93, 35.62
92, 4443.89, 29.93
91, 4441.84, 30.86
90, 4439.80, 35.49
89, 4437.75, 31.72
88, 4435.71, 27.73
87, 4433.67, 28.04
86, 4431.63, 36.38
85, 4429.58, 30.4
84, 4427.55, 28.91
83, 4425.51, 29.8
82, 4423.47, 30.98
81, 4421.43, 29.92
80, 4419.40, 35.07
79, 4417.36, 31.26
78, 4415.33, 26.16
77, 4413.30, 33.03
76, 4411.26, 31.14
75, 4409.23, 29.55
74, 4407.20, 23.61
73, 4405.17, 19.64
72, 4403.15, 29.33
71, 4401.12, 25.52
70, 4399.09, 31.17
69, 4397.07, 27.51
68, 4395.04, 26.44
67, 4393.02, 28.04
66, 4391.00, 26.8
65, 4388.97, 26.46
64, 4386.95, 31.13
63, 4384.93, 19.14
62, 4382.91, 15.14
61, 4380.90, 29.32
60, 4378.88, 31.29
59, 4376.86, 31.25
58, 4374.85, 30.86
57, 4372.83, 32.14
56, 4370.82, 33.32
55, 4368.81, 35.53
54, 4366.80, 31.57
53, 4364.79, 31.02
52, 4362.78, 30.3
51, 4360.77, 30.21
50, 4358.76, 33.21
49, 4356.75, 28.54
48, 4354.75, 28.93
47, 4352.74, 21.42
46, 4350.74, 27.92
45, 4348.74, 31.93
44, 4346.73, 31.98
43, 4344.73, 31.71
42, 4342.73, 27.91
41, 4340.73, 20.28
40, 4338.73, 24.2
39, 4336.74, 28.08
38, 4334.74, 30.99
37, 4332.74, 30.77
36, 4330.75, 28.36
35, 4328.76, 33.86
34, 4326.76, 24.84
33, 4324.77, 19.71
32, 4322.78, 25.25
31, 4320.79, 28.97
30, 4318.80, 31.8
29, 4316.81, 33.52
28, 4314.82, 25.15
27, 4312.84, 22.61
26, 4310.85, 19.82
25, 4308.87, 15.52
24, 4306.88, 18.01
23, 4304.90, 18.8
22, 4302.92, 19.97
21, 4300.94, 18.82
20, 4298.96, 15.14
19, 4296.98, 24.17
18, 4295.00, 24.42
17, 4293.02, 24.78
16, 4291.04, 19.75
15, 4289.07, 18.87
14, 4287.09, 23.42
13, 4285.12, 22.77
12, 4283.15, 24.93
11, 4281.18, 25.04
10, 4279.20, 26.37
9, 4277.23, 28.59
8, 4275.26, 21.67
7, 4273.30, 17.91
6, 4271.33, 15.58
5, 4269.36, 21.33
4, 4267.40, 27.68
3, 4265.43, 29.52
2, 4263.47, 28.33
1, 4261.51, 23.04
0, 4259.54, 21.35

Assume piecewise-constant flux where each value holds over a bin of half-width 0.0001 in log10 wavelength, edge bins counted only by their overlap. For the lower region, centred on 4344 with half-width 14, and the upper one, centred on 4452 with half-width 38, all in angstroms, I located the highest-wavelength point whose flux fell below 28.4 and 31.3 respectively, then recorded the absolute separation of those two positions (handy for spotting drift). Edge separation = 130.2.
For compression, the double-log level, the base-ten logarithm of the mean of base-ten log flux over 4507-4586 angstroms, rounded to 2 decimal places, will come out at 0.19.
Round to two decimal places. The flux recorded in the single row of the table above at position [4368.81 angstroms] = 35.53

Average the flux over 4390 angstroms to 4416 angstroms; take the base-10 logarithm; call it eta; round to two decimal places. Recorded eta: 1.44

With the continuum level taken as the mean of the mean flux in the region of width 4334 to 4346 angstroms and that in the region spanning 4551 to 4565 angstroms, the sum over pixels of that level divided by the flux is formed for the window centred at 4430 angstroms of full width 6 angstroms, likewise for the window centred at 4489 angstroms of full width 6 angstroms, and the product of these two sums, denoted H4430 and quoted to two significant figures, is 8.2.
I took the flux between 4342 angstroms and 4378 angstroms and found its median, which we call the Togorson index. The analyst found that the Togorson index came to 31.1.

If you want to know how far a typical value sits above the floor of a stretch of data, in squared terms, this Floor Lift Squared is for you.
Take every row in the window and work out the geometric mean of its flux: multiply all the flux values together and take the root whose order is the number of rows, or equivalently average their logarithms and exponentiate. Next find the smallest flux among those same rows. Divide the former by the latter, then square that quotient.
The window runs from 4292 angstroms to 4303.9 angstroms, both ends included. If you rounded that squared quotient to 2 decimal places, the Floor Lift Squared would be 1.90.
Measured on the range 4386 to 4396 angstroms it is 1.10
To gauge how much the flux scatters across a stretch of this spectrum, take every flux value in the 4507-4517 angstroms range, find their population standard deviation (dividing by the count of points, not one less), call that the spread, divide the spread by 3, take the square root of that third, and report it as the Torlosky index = 0.64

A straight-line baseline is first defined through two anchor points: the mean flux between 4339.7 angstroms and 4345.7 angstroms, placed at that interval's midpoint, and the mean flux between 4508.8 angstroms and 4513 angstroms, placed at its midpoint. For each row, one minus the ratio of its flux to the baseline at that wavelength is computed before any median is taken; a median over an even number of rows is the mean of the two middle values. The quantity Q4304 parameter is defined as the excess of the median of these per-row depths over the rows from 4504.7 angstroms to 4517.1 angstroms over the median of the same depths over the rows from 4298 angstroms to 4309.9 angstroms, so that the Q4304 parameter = -0.28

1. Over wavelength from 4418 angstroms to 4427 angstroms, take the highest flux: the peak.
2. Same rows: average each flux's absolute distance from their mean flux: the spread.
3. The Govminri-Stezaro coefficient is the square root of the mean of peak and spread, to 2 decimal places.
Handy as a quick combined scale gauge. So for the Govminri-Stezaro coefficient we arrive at 4.29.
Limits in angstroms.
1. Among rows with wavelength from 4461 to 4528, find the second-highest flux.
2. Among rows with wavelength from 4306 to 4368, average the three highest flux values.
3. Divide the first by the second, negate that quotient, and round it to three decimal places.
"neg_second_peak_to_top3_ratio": -1.118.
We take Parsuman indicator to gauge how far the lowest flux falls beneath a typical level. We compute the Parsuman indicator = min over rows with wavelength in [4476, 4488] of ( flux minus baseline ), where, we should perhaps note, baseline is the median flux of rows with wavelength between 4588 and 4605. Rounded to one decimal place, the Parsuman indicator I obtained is -4.1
